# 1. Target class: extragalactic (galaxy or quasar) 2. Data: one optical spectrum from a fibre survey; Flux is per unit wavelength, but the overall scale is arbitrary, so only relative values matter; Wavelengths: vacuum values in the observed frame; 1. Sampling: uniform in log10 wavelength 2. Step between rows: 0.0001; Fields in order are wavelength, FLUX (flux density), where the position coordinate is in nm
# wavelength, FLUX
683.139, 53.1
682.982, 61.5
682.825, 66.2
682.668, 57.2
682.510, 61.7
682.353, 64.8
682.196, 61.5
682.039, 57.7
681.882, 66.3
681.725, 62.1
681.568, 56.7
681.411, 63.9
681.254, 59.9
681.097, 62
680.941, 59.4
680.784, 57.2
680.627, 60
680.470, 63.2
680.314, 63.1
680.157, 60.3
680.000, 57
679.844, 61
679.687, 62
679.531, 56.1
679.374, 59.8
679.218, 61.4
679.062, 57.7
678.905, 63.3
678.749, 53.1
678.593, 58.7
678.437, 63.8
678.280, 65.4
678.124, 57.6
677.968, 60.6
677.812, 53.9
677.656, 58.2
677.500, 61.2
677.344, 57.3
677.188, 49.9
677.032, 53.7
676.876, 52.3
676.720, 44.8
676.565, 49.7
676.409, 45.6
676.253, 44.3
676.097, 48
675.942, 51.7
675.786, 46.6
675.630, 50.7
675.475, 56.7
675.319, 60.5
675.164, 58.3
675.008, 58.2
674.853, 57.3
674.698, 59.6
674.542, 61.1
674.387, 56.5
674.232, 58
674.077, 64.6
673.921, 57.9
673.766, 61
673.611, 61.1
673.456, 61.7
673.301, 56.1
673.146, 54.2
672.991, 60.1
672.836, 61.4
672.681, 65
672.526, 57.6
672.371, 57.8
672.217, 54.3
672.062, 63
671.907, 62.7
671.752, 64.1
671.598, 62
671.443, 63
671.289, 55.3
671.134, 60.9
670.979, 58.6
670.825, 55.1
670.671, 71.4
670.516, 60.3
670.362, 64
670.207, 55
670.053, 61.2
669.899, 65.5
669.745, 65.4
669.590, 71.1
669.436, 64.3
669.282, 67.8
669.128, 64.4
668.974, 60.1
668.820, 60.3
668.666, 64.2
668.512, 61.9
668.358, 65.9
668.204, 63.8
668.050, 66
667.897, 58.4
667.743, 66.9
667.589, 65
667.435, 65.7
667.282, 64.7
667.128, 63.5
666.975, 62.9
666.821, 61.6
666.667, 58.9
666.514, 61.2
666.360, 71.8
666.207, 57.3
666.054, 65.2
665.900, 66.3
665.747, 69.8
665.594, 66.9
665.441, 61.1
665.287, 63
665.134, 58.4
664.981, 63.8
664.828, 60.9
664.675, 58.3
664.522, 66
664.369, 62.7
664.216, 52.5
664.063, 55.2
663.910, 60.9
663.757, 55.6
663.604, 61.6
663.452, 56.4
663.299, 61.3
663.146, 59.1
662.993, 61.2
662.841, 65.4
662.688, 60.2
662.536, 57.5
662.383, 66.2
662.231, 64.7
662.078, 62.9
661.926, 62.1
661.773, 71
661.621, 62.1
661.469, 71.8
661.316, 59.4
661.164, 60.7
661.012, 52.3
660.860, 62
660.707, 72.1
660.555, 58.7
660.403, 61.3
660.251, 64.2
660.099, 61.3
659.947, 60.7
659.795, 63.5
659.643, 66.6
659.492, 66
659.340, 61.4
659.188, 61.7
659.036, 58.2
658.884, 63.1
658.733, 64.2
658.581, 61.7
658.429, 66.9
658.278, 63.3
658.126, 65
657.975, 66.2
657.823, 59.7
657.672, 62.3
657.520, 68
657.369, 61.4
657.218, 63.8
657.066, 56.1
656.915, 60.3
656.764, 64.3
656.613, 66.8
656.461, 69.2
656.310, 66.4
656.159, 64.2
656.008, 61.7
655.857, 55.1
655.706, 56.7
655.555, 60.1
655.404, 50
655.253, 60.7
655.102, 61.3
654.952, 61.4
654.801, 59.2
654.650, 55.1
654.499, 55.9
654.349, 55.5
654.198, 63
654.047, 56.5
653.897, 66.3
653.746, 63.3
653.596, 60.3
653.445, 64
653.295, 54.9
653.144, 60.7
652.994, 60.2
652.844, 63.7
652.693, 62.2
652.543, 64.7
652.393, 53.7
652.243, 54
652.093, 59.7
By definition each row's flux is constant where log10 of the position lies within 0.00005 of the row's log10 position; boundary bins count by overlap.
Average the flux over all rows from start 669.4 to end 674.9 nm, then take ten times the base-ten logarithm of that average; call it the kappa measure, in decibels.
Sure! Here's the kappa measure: 17.84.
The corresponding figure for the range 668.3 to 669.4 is 18.03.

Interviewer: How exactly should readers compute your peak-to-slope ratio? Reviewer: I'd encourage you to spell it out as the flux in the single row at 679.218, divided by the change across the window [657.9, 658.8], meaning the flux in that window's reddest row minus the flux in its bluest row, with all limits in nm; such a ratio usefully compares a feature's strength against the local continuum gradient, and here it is -31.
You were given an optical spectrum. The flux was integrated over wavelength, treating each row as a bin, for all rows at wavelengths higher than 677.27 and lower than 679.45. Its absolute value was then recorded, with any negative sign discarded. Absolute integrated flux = 130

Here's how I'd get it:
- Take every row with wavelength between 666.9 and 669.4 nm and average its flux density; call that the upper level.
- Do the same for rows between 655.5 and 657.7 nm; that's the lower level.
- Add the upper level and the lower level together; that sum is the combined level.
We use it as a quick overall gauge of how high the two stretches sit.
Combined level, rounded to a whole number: 126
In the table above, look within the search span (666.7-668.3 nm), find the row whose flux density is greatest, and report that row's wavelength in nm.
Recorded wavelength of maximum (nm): 667.743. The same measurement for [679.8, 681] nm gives 680.470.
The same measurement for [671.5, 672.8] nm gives 672.681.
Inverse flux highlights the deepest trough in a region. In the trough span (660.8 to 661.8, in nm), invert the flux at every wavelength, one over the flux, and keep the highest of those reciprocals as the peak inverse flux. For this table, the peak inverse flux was 0.0191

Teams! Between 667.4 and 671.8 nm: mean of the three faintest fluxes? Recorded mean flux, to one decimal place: 55.1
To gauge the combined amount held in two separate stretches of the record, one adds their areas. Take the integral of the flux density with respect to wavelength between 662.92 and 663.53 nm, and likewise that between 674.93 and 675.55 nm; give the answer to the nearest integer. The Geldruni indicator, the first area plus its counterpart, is 73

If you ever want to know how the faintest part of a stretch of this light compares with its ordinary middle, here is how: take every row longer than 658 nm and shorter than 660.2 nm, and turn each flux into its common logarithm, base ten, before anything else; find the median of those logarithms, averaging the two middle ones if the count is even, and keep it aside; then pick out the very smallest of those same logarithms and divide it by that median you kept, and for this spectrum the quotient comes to 0.980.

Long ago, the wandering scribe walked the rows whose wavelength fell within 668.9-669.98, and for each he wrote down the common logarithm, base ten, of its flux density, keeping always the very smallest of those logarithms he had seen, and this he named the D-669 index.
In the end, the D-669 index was 1.78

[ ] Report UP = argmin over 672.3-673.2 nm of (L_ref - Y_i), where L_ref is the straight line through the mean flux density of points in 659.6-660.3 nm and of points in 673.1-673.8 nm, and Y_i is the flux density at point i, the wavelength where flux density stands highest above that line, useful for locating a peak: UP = 672.681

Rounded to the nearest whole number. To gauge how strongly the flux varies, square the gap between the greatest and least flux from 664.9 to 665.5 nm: 29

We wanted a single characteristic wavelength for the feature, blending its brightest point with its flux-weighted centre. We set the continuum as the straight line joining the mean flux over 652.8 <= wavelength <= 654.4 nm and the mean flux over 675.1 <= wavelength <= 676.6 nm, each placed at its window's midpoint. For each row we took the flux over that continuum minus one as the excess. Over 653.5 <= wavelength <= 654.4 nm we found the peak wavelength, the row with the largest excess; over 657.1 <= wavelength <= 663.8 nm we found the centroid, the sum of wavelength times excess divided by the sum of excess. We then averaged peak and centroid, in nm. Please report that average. 657.18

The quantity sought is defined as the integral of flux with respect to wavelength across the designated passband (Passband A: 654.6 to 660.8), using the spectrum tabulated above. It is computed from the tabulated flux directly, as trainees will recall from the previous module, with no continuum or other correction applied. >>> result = 386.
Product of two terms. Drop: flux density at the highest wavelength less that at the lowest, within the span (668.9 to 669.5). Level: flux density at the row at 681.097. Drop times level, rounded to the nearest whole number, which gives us 260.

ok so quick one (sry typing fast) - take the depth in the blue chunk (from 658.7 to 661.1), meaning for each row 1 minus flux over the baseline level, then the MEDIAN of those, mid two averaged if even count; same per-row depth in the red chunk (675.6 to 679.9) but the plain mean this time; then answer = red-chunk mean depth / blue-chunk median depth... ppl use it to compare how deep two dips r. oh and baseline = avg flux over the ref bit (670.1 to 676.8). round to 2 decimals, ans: -0.53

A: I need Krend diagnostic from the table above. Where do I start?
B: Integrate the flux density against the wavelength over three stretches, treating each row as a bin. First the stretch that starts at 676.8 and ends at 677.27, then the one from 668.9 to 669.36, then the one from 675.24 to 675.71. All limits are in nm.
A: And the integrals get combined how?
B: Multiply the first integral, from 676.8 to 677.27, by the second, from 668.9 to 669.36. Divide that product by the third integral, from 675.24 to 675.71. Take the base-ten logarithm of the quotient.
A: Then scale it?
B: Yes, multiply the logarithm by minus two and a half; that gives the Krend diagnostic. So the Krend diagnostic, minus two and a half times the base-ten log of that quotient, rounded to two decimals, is -3.60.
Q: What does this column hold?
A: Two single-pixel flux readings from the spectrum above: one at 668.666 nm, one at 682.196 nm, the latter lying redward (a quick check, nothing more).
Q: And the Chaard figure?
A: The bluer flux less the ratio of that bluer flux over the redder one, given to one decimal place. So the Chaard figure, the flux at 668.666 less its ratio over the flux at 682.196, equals 63.2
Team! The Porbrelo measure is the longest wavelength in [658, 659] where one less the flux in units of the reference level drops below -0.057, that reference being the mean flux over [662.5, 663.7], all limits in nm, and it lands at 658.733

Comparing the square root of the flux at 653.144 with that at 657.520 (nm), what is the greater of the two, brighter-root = 8.2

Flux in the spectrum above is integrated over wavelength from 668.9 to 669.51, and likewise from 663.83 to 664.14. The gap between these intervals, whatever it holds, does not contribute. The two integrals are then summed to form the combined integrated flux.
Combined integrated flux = 57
